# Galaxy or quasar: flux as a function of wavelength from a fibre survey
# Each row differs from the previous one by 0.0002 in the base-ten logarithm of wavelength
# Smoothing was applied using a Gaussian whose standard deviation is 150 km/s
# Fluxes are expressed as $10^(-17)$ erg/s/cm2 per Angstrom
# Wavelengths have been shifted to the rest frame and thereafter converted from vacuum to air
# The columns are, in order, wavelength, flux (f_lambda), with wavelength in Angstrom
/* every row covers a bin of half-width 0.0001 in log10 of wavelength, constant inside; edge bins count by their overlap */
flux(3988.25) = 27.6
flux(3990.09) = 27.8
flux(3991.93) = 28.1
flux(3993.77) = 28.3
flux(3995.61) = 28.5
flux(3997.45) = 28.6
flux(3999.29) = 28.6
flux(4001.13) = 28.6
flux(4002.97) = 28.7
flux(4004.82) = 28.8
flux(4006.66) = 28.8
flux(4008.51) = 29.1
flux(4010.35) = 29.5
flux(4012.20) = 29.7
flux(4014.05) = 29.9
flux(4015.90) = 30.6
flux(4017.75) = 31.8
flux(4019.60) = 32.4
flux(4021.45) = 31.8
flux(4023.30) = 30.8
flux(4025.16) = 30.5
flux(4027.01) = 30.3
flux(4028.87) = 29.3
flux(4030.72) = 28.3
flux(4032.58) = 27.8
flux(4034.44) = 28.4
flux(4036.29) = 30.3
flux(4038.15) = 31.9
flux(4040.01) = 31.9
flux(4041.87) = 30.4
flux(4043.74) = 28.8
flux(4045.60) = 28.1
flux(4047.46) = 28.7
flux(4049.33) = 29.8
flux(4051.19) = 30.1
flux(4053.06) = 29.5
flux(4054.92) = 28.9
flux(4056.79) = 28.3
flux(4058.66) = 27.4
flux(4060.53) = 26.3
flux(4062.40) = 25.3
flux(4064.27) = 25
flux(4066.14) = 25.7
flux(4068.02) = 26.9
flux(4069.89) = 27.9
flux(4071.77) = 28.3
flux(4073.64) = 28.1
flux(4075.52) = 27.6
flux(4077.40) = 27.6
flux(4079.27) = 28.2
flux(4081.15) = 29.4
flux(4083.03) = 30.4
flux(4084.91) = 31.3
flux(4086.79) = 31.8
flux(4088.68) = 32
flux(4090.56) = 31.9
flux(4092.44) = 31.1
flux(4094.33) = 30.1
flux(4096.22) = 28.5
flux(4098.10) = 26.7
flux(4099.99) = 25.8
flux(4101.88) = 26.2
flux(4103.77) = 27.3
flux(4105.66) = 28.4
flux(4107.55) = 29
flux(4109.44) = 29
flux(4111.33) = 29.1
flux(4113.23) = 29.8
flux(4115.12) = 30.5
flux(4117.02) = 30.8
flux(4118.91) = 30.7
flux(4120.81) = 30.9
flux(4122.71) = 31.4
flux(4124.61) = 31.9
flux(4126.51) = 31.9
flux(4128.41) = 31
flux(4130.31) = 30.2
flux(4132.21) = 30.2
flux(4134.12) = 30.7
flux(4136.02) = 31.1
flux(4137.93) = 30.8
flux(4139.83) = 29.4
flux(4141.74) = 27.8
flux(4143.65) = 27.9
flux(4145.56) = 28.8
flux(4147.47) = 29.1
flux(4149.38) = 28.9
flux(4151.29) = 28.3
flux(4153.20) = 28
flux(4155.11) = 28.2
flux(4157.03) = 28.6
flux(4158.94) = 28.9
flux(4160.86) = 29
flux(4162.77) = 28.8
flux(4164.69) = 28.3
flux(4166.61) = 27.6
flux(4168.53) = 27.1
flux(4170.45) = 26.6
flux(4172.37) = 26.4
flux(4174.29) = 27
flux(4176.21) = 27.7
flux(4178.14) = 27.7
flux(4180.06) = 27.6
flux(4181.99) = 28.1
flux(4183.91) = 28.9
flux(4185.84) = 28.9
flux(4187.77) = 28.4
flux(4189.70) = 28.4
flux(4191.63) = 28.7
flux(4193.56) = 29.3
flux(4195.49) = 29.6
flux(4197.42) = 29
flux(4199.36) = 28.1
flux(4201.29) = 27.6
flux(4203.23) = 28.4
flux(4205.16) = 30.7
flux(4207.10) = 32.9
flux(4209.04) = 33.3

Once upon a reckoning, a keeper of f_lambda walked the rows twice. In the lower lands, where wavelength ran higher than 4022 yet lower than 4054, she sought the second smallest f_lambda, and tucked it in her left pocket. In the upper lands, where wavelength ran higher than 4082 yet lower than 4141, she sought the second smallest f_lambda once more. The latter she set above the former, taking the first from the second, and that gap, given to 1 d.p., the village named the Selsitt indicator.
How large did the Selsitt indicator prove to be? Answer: -1.9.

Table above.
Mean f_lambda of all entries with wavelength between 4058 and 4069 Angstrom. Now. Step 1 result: 26.1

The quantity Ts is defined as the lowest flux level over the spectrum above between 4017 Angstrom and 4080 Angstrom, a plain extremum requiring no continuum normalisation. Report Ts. 25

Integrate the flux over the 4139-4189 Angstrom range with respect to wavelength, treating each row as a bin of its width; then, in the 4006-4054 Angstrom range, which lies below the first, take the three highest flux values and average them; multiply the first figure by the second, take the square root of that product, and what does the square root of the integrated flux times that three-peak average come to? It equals 212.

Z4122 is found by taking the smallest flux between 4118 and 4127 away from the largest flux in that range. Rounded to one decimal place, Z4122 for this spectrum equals 1.2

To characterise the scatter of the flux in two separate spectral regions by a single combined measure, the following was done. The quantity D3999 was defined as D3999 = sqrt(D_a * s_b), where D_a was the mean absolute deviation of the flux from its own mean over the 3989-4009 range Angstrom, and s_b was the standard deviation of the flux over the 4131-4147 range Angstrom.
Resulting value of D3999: 0.6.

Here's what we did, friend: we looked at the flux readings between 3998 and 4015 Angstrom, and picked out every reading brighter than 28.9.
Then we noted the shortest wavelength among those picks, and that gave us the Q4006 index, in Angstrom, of 4008.51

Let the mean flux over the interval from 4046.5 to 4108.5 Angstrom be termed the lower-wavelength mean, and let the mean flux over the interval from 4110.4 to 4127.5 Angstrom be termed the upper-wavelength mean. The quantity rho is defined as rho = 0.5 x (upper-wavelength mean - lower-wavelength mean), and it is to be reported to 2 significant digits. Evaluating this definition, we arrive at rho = 1.2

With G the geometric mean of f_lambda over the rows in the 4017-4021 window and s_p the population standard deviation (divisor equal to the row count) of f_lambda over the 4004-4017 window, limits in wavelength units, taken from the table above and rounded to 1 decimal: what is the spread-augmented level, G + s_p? 32.7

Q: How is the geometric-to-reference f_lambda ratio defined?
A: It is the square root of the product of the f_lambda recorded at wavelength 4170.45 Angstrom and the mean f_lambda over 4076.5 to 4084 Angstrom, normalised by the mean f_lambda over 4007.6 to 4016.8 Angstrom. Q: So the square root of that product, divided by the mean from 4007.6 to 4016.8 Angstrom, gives 0.932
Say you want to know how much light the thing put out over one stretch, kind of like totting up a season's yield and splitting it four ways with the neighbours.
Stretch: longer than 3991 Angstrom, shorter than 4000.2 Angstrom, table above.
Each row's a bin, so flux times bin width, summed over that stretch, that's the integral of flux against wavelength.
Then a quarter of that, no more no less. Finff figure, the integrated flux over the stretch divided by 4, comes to 65.4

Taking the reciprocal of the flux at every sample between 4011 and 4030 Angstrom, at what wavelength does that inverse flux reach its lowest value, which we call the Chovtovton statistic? 4019.60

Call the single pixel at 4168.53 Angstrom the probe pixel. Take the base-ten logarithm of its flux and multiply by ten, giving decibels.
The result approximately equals 14.3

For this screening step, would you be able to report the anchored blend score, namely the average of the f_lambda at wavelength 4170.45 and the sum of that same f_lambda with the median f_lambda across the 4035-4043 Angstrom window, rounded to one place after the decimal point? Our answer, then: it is 42.2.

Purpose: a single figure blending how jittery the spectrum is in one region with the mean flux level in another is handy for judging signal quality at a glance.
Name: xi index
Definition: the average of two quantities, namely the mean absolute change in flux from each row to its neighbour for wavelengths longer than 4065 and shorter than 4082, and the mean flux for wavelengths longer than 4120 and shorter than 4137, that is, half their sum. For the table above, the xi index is 15.8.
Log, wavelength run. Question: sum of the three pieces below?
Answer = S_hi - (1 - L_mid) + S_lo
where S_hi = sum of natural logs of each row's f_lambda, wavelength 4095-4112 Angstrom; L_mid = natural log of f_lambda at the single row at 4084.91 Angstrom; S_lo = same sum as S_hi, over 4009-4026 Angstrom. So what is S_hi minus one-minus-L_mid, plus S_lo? 63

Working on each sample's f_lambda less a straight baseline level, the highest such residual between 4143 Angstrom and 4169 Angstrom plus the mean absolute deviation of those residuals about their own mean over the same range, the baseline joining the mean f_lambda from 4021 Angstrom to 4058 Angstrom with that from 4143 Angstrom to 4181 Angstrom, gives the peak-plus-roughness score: 1.4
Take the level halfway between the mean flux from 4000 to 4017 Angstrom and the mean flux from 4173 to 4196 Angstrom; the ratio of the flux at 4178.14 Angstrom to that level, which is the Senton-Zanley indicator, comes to 0.96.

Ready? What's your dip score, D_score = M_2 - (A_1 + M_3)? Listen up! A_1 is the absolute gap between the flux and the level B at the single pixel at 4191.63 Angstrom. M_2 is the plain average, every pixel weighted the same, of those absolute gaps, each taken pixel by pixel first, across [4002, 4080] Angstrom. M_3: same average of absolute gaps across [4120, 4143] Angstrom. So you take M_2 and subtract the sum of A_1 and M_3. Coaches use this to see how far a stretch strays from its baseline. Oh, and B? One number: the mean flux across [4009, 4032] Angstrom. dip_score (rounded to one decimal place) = -0.8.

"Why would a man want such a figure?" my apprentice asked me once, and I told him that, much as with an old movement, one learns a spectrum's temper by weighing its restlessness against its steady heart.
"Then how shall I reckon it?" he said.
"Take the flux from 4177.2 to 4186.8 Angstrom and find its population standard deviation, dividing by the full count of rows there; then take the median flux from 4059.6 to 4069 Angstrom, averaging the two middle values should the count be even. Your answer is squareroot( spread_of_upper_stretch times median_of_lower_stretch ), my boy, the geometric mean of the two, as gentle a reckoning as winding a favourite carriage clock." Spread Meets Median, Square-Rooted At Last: 3.8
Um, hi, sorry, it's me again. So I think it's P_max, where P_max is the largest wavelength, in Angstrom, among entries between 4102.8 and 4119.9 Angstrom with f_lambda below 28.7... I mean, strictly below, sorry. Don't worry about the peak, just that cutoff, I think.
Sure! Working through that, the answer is 4105.66 Angstrom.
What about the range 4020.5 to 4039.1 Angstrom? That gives 4034.44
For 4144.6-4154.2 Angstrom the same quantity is 4153.20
